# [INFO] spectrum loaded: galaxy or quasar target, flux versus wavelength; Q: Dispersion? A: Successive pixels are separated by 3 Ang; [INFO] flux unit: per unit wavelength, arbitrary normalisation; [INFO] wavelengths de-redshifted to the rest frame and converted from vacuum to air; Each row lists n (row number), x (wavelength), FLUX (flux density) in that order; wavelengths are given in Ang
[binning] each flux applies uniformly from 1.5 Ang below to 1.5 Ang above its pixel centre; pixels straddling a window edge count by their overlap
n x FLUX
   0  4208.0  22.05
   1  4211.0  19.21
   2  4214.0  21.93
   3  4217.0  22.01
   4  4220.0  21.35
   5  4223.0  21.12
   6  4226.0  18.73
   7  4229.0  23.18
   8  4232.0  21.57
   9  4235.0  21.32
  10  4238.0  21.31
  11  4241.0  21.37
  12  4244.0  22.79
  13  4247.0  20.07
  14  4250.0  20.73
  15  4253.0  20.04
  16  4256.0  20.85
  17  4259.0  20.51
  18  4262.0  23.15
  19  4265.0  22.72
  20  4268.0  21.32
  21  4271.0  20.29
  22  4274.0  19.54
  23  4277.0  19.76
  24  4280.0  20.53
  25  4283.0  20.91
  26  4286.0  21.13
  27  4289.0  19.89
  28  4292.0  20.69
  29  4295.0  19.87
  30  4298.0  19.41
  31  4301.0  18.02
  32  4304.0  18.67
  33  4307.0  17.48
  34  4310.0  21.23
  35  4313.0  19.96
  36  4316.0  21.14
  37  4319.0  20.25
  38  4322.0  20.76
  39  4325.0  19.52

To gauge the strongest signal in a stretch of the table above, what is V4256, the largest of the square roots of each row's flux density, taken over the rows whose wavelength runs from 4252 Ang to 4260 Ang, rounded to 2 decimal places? 4.57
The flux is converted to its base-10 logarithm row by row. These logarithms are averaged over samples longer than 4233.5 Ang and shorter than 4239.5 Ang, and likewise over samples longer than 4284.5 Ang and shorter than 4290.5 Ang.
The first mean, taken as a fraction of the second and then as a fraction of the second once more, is 0.772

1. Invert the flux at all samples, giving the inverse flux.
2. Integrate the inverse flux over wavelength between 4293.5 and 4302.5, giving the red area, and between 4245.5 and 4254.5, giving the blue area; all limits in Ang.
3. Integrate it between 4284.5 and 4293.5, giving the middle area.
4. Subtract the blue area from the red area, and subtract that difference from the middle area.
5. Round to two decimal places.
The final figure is 0.41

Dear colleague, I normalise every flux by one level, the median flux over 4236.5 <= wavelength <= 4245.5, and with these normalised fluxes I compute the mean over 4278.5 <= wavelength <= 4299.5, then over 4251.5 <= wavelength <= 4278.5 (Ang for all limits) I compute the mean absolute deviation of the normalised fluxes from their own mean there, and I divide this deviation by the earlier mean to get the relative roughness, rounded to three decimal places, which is 0.049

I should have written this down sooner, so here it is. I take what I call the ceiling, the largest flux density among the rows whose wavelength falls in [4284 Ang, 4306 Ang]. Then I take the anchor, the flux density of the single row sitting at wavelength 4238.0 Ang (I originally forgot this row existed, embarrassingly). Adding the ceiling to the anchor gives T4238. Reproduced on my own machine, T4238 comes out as 42.4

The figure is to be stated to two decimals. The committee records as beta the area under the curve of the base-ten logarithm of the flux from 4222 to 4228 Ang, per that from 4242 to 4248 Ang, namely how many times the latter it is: 0.98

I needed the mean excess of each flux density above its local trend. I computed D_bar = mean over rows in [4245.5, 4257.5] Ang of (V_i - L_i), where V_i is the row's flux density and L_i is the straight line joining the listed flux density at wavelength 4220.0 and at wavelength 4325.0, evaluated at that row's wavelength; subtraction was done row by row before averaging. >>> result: -0.38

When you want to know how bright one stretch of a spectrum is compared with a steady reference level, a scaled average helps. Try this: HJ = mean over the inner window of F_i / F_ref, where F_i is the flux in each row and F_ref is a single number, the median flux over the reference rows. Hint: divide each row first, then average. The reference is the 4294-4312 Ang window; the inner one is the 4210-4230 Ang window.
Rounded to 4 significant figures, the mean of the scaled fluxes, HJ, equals 1.107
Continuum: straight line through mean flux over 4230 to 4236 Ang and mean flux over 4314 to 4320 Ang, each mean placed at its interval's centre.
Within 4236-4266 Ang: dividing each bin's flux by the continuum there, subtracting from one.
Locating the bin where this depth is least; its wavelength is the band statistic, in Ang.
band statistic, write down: 4262.0 Ang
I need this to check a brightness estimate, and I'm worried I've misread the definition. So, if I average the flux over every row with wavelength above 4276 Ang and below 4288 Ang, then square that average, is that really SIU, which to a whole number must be 424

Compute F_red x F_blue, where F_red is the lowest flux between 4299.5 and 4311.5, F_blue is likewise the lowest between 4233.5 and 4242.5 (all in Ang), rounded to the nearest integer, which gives 372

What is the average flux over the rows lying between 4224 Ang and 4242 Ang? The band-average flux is 21.2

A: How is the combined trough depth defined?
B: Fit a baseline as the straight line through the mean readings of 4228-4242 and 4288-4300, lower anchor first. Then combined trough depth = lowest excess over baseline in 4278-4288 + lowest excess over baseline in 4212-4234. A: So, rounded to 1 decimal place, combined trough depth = -3.1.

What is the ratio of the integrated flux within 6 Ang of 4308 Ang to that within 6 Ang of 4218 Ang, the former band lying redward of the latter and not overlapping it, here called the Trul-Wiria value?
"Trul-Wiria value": 0.9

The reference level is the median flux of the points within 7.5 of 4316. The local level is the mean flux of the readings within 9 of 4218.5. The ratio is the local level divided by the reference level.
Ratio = 1.00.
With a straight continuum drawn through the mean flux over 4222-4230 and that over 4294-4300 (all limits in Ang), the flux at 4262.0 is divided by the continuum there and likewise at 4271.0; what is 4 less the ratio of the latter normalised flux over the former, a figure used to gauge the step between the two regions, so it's 3.12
